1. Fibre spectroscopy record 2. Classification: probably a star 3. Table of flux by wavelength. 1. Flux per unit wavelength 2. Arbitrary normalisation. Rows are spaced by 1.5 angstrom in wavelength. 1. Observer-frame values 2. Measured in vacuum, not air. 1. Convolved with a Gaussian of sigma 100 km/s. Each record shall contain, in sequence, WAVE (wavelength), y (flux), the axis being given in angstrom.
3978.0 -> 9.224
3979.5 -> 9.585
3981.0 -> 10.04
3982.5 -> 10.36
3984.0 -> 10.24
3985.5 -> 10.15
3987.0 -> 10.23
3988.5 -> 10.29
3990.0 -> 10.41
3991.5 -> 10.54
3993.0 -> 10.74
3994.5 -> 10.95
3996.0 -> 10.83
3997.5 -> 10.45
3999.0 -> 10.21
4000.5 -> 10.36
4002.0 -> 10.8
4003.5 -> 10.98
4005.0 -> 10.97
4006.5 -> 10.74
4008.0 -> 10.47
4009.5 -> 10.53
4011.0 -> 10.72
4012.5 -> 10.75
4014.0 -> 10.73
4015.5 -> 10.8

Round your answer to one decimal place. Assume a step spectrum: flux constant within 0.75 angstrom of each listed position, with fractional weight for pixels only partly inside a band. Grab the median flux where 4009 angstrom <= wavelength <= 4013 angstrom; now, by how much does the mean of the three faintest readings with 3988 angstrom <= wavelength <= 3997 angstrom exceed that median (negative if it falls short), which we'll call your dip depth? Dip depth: -0.3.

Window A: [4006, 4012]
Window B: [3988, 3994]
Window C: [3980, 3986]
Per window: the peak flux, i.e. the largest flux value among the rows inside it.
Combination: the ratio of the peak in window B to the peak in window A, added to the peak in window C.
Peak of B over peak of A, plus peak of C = 11.4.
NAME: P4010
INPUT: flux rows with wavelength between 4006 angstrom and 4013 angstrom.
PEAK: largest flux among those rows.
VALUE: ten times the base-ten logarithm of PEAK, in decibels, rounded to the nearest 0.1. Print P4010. 10.3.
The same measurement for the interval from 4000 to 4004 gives 10.4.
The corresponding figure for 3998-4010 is 10.4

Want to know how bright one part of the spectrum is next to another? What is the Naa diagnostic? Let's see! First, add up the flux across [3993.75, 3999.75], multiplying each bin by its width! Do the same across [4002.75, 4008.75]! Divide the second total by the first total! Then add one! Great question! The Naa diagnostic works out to 2.02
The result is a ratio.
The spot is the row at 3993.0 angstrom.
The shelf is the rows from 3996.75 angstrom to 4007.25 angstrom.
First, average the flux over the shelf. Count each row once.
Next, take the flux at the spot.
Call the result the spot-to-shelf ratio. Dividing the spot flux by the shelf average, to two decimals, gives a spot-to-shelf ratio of 1.01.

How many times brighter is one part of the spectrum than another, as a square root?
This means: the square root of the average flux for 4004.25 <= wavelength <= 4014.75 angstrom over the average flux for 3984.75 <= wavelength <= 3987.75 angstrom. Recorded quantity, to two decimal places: 1.02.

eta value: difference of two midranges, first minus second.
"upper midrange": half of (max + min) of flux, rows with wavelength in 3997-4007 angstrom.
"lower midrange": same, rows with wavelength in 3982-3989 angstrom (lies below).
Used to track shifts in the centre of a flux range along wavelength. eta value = 0.3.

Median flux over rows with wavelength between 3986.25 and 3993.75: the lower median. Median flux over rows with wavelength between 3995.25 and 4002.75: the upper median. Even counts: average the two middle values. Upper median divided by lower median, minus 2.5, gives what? -1.50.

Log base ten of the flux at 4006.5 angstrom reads 1.03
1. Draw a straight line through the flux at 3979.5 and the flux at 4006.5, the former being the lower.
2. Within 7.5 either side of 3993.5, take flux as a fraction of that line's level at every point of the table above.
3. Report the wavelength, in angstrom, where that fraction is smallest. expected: 3999.0 angstrom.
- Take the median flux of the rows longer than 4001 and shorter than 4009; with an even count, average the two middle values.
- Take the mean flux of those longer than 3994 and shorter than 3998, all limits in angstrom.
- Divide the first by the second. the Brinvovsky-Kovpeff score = 1.005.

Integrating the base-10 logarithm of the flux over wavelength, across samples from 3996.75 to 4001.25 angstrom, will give 4.57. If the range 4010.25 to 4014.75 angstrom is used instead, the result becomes 4.64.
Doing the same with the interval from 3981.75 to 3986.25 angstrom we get 4.55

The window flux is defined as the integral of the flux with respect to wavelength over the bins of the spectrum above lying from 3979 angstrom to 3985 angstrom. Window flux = 60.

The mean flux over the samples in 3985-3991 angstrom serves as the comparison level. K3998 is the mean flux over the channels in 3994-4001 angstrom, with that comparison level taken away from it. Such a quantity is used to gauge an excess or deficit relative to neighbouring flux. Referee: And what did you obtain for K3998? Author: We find 0.3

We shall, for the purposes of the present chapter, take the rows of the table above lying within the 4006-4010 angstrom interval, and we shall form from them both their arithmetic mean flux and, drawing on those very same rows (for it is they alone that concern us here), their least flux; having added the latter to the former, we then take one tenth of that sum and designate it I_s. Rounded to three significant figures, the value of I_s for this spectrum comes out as 2.10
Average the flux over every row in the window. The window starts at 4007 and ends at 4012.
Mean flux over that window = 10.6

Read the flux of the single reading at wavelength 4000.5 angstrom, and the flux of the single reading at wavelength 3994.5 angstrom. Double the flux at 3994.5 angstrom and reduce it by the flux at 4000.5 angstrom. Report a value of 11.5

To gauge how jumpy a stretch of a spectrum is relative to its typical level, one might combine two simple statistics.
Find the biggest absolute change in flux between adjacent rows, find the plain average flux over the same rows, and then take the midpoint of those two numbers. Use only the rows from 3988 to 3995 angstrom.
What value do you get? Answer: 5.40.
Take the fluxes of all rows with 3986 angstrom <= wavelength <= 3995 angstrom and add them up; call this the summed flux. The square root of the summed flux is 7.95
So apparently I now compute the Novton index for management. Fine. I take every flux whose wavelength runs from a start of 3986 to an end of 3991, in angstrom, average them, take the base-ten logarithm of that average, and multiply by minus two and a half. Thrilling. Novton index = -2.53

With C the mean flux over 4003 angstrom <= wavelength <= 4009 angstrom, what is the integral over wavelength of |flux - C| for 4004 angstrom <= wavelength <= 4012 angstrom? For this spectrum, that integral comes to 1.3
